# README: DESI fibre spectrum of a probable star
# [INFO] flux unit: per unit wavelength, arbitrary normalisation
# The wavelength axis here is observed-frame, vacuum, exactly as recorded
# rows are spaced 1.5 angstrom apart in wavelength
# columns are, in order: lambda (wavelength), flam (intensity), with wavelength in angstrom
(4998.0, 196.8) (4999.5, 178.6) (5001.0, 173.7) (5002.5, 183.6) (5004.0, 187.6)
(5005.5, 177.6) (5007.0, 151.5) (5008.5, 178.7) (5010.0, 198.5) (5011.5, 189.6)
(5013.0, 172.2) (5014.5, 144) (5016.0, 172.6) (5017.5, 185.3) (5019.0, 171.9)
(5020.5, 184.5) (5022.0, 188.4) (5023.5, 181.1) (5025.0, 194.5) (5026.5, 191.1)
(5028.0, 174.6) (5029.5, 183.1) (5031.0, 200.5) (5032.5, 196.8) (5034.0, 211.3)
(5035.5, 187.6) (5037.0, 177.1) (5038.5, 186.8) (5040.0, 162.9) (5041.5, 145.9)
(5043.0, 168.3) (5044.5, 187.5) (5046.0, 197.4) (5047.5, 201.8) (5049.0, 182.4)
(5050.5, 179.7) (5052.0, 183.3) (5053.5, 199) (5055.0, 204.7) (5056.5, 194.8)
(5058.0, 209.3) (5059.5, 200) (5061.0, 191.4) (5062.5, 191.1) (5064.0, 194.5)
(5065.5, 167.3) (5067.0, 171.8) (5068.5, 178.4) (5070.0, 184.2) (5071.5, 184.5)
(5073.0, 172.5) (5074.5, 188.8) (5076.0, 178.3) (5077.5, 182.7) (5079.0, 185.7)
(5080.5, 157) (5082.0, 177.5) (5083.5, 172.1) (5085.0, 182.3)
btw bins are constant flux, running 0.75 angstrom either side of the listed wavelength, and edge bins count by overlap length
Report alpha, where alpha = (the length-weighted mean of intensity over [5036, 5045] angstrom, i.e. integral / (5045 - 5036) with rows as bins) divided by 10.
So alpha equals 17.1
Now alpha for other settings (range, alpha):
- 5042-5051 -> 18.5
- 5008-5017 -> 17.6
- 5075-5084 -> 17.6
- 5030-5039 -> 19.3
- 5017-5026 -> 18.4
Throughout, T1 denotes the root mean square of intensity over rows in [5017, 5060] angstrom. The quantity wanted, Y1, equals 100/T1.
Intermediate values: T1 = 188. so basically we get 0.532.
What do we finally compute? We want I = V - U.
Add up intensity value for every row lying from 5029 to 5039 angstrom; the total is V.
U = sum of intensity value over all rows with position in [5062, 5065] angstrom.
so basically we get 958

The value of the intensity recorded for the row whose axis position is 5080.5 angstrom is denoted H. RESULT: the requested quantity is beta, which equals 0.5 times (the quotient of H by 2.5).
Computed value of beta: 31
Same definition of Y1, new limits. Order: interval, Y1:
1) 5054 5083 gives 0.539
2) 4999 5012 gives 0.554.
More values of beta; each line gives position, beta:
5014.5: 29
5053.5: 40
